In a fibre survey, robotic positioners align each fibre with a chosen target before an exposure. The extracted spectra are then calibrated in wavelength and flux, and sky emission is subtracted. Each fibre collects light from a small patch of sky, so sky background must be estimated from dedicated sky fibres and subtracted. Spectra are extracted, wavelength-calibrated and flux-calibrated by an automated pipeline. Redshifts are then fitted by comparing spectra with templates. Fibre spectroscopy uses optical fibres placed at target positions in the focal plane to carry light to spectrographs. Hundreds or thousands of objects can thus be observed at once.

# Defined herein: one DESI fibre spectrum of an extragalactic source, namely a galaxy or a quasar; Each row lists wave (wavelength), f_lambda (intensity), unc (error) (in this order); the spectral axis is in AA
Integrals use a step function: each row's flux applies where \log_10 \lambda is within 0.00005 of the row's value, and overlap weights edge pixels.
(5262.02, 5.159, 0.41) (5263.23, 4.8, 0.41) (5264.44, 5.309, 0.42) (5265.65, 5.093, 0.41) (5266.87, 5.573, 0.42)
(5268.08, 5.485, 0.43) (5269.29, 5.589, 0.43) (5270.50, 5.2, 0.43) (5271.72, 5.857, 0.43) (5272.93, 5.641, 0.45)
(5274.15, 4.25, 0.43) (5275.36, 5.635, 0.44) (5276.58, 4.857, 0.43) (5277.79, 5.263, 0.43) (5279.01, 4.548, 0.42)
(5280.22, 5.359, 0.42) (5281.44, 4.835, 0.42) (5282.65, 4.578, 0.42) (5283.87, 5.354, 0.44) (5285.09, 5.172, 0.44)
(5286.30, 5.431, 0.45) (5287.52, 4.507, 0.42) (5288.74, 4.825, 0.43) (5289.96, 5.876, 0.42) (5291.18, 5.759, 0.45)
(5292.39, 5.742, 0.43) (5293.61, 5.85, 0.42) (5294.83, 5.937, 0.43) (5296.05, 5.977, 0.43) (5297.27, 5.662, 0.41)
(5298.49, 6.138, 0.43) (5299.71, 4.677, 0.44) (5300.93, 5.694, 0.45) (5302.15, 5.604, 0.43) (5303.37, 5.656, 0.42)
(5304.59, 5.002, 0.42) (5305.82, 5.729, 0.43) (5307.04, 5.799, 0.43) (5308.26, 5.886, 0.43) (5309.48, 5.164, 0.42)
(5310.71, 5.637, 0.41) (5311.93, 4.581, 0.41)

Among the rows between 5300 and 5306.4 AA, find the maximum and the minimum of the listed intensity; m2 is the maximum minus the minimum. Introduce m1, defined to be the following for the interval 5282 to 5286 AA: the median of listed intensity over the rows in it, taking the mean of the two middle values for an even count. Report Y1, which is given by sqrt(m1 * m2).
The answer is 1.9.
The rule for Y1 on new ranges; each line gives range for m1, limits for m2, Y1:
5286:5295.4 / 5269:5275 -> 3.0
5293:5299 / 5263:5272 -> 2.5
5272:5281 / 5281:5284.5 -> 2.0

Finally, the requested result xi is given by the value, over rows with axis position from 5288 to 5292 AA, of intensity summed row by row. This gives 16.5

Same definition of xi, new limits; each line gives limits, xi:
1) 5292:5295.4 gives 17.5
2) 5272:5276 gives 15.5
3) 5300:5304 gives 17.0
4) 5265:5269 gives 16.2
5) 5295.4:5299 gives 17.8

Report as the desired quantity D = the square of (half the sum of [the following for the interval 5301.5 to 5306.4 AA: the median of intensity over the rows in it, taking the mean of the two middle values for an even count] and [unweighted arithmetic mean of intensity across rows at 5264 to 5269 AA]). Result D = 30.2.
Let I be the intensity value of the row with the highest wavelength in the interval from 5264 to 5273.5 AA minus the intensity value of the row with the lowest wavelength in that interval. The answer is 0.3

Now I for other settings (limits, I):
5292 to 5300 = -1.1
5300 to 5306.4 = 0.0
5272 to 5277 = -0.8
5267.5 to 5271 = -0.3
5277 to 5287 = 0.2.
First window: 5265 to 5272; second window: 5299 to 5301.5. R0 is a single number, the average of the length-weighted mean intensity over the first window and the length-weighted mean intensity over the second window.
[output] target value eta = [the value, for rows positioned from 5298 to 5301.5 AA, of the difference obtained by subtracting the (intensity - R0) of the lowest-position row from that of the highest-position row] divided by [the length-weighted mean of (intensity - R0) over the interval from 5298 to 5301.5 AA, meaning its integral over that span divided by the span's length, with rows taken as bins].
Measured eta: -3.0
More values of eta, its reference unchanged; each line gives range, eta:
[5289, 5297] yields 0.2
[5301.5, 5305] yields -5.2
